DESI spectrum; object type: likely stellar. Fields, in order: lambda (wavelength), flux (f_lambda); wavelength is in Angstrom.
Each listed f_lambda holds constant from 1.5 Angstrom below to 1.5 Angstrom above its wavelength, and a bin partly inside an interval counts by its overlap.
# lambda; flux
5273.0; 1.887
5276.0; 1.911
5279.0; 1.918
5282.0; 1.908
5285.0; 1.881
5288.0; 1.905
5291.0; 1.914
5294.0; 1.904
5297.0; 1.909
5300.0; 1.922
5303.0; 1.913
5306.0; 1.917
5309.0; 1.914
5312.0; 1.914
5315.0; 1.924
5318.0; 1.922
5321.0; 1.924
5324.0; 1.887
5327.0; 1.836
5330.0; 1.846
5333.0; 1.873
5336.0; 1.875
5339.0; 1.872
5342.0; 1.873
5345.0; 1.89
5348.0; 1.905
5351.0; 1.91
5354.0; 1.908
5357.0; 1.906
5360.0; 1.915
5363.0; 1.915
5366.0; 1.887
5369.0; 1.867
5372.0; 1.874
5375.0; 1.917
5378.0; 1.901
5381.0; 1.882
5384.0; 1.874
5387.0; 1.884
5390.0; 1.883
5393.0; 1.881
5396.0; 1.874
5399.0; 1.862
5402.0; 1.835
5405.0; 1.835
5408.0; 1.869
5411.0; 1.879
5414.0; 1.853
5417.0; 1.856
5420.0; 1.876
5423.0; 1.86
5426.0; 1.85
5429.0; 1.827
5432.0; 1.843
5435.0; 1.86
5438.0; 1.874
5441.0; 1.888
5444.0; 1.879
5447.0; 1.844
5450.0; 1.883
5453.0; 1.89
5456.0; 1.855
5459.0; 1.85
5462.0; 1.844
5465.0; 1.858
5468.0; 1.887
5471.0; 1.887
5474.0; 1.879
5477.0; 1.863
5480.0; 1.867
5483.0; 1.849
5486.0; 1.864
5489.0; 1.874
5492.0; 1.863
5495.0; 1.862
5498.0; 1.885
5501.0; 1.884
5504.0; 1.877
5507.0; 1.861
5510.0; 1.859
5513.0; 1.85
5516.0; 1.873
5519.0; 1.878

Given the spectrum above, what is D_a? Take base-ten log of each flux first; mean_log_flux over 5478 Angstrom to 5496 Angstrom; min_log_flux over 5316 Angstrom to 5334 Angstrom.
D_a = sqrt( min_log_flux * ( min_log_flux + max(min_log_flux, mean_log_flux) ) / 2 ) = 0.265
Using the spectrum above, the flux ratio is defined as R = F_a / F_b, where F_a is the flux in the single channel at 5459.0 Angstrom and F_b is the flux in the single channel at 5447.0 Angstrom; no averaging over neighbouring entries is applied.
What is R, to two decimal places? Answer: 1.00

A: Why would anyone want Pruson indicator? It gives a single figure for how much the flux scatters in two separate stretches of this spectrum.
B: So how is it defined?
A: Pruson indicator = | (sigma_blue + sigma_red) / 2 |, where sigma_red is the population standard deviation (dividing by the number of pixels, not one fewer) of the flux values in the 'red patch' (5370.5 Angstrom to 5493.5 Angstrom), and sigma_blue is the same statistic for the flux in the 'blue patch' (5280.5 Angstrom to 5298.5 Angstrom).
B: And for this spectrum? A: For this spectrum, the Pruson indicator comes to 0.015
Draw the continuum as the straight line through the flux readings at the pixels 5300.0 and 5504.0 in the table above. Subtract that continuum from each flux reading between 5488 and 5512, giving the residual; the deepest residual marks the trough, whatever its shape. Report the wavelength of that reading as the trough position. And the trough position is 5495.0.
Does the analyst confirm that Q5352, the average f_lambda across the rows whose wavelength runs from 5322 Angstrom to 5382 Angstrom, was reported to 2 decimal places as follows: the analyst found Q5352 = 1.89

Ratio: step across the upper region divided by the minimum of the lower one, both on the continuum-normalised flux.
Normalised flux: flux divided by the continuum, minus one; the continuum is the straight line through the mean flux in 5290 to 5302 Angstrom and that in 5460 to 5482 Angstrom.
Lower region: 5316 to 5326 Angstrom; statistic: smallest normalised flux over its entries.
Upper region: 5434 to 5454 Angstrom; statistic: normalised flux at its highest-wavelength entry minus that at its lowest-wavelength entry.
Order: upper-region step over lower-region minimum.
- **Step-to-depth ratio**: -1.9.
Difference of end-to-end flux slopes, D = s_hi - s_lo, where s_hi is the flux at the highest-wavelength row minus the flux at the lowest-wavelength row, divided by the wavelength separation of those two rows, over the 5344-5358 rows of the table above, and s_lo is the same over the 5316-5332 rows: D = 0.0077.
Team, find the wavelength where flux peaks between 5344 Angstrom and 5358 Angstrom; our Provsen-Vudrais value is 5351.0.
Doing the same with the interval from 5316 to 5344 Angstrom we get 5321.0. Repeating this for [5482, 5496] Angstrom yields 5489.0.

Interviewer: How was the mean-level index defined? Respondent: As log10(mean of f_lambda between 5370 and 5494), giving 0.271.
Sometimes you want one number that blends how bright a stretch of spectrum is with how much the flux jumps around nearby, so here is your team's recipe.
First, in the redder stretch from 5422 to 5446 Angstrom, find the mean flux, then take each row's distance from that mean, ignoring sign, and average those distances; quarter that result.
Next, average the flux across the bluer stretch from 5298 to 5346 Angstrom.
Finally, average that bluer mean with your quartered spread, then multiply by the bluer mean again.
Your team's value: 1.80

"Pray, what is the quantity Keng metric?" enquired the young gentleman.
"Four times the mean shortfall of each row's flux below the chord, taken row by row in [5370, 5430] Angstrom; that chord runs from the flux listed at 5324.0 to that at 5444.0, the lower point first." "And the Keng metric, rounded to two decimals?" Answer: 0.05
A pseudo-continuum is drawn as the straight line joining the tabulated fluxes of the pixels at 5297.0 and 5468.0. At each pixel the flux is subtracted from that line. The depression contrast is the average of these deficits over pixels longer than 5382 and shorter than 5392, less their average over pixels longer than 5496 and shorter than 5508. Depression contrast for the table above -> 0.011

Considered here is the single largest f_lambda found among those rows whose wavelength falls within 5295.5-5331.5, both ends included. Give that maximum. 1.924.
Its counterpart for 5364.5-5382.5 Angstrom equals 1.917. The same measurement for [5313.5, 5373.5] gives 1.924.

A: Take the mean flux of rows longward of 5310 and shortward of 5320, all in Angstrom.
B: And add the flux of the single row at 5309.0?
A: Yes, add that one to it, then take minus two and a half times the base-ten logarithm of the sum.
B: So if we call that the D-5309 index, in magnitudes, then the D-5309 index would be -1.46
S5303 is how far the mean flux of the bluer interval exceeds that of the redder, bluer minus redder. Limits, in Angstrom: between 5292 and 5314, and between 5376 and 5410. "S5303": 0.042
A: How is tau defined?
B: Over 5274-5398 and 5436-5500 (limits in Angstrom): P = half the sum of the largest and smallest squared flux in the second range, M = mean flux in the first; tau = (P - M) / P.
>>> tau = 0.456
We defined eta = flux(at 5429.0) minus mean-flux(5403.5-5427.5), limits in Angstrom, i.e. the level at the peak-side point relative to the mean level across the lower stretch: -0.033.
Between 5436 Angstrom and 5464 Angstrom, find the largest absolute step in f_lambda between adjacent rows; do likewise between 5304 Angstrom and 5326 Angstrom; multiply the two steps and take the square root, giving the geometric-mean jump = 0.038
